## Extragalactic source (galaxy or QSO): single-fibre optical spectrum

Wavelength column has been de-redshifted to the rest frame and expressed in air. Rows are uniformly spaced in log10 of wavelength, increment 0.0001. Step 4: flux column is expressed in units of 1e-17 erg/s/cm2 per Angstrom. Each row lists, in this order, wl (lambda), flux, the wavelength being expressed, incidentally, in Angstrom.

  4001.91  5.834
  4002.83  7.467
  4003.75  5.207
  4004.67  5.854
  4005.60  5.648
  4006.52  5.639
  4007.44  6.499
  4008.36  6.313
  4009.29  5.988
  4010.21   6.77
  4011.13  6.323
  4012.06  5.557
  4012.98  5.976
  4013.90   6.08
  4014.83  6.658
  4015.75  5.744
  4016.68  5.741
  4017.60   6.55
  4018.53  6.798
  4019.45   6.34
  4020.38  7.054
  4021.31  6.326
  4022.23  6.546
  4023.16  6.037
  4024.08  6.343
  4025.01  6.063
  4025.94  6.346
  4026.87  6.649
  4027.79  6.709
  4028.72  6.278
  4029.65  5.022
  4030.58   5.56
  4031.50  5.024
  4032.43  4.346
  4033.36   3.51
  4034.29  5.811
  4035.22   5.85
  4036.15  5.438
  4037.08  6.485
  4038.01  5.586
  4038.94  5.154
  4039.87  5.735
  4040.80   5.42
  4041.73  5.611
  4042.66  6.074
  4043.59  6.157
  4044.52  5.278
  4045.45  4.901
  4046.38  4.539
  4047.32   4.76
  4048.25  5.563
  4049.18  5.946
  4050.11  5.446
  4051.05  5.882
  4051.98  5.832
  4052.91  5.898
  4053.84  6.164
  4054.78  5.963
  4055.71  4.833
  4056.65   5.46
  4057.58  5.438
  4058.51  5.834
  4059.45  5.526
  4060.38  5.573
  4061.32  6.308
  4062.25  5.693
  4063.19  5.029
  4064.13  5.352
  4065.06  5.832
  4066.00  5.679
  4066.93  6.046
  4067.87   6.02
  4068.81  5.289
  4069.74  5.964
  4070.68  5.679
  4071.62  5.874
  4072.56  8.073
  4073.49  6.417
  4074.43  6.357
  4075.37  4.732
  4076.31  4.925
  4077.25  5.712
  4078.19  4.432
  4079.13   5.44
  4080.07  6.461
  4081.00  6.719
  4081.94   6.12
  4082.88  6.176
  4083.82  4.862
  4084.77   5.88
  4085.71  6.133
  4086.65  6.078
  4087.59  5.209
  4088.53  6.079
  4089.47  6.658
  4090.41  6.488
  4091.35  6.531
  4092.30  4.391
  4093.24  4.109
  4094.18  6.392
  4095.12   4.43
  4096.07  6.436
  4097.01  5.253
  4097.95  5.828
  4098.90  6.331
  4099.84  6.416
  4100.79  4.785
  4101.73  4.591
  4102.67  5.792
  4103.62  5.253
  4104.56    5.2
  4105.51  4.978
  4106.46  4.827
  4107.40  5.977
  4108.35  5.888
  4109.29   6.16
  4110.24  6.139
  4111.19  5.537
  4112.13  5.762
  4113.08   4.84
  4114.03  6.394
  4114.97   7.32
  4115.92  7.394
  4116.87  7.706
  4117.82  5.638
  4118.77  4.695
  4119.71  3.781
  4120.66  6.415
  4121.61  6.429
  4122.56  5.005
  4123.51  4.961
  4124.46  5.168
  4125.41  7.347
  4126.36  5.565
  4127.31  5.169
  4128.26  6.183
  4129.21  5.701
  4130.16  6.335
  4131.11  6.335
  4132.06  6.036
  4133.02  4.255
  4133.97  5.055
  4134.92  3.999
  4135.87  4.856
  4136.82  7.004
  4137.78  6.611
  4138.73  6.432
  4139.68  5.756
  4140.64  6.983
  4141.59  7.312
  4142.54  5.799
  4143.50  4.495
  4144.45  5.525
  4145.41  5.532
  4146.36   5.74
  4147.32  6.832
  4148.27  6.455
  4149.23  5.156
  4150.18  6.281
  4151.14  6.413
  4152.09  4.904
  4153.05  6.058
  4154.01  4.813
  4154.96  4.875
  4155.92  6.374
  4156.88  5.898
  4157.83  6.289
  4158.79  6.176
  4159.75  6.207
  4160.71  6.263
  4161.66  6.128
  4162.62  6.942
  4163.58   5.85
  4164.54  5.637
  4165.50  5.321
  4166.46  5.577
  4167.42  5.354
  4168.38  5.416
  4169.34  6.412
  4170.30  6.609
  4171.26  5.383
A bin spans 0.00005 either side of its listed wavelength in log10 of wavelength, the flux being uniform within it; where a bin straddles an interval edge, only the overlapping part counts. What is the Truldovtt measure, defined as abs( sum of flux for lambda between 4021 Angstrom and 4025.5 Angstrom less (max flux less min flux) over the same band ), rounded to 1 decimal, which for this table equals 30.8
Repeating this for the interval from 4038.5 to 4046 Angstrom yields 43.1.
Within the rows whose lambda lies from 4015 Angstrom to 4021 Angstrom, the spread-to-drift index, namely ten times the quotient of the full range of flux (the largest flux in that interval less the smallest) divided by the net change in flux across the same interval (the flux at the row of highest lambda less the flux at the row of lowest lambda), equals 10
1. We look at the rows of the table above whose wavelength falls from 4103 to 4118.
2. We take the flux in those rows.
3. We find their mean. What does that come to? 5.94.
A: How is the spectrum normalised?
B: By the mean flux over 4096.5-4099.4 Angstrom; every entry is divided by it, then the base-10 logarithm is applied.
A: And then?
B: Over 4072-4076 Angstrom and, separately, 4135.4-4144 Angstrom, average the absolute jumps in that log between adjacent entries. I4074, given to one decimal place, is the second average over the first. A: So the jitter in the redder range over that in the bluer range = 0.9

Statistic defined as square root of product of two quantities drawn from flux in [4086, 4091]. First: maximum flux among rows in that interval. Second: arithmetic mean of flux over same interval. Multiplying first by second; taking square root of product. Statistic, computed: 6.4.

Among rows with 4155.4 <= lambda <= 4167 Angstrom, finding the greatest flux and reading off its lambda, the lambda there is 4162.62 Angstrom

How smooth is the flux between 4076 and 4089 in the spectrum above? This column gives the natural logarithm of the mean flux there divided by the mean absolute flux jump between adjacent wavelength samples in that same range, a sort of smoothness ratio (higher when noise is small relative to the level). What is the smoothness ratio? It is 2.1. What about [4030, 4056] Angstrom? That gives 2.3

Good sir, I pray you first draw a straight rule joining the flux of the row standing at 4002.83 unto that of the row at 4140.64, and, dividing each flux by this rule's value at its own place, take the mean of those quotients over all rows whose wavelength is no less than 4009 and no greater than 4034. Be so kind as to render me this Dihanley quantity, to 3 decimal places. 0.812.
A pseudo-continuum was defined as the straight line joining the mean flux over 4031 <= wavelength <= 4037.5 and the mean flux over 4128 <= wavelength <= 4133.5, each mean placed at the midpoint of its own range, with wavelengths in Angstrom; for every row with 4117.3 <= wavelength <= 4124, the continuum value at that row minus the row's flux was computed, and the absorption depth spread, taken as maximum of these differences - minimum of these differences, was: 2.6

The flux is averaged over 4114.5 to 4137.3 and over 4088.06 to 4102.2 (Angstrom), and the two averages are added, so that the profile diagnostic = 11.4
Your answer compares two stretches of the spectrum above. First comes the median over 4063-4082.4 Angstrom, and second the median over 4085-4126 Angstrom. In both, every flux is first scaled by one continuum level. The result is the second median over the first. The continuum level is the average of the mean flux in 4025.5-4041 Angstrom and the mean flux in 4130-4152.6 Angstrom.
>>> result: 1.00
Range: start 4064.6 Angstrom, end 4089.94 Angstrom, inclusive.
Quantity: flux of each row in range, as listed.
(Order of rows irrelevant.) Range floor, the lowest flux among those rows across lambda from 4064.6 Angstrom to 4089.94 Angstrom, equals 4.432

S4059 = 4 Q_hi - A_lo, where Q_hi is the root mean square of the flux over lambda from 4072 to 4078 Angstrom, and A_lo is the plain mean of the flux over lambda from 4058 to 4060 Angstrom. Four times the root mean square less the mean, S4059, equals 18.9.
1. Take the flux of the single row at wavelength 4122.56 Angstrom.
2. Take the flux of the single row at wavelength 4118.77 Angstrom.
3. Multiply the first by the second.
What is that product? 23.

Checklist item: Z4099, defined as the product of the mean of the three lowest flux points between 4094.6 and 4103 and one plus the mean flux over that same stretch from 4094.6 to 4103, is 30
